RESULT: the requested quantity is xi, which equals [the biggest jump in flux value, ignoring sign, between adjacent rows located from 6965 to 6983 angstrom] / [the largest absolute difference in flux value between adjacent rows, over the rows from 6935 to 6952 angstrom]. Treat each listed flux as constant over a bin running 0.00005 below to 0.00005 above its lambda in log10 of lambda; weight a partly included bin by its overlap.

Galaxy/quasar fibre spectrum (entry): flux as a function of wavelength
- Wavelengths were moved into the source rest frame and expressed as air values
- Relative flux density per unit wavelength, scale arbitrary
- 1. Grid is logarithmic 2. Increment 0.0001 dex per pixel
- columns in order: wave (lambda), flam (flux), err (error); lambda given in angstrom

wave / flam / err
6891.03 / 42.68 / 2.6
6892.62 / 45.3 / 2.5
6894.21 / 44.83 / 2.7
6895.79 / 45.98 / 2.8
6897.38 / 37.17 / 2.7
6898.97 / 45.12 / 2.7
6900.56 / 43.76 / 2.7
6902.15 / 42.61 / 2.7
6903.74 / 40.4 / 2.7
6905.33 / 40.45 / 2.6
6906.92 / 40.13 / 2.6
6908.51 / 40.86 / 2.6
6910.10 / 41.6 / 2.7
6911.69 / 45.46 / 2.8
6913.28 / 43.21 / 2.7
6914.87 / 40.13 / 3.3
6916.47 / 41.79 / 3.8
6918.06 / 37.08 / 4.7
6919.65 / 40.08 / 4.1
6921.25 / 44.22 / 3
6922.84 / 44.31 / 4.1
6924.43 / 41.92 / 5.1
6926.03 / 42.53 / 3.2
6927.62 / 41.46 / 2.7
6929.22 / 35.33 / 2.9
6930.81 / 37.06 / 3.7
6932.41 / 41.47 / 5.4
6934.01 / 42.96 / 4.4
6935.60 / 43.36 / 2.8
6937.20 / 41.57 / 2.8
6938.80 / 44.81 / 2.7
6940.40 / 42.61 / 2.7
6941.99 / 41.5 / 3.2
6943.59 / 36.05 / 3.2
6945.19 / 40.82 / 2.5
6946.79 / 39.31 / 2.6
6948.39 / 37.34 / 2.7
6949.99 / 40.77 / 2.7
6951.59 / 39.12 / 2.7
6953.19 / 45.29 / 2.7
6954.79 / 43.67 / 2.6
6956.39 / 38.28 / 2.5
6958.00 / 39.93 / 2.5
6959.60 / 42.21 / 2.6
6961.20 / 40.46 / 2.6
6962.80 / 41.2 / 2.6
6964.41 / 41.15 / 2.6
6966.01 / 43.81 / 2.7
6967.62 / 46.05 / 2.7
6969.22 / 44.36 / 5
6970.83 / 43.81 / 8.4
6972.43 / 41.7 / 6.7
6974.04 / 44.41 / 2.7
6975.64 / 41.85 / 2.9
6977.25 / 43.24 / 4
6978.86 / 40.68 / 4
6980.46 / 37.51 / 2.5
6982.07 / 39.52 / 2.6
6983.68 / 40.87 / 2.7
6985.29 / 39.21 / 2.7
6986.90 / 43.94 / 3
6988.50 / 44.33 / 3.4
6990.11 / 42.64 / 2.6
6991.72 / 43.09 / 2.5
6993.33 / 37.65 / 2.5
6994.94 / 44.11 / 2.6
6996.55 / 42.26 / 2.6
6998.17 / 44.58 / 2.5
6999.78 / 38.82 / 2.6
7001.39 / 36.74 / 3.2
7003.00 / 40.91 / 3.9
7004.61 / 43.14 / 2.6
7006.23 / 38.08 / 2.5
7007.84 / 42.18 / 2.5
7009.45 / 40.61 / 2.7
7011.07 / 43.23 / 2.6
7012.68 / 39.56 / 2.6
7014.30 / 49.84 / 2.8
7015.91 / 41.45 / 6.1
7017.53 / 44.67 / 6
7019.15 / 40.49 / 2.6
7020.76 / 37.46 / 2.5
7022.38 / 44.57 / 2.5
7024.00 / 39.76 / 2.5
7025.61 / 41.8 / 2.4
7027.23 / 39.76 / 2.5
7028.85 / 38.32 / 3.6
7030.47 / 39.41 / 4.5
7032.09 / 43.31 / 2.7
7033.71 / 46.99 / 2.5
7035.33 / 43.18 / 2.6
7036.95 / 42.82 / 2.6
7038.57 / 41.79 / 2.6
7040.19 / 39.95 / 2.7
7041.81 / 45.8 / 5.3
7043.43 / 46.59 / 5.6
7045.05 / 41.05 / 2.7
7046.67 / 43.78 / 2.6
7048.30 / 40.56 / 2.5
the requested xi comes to 0.6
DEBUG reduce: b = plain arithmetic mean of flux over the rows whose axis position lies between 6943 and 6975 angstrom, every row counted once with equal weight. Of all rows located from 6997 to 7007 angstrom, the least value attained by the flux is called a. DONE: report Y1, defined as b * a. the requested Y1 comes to 1524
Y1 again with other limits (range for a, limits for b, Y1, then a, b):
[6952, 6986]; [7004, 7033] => 1558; 37.51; 41.5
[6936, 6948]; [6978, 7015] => 1495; 36.05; 41.5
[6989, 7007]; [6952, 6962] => 1530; 36.74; 41.6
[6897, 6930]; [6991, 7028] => 1467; 35.33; 41.5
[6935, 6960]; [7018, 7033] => 1462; 36.05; 40.5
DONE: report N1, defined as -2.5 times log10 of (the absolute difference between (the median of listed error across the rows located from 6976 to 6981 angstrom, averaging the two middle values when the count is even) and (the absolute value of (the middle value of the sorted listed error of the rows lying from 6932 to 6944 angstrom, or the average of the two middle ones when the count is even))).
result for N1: 0.00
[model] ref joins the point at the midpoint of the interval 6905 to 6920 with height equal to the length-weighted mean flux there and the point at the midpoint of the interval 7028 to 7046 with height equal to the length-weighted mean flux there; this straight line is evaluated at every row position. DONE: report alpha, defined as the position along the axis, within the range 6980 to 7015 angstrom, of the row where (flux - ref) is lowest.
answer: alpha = 7001.39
